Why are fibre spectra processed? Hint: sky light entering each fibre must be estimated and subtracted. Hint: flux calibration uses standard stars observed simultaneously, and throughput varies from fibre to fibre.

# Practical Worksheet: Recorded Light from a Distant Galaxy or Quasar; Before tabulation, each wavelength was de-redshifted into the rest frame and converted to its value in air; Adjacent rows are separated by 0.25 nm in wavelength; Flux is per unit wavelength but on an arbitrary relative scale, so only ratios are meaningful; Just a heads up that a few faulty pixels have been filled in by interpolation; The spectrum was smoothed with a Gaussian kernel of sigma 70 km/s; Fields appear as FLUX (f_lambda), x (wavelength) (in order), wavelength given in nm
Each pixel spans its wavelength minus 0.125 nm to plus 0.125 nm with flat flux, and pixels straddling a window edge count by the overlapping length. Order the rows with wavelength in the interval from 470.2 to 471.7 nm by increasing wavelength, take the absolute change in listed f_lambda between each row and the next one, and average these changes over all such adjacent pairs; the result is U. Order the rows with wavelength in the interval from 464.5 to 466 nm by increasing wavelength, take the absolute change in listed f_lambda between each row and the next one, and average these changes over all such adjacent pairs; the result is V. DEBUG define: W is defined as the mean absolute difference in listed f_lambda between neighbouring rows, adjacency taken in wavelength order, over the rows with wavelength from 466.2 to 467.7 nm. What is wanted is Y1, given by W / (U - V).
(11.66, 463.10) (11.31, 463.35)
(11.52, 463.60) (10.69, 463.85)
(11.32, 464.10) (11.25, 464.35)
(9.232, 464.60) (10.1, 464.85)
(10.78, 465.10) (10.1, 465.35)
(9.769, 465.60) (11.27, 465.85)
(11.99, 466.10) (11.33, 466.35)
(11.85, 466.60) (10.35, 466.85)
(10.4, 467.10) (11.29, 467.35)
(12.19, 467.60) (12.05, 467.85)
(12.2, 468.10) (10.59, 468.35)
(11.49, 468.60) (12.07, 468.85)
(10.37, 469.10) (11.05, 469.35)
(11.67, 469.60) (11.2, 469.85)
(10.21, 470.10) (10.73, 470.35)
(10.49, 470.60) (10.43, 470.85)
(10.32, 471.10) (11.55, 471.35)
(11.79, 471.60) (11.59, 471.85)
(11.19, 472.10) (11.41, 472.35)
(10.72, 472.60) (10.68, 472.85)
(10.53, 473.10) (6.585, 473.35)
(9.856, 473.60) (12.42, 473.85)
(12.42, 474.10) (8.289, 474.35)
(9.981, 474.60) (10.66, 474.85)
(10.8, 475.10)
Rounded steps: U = 0.4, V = 0.81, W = 0.77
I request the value -1.8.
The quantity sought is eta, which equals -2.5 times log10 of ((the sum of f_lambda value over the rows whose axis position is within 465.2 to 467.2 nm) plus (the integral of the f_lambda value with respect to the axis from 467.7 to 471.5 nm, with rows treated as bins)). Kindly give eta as -5.3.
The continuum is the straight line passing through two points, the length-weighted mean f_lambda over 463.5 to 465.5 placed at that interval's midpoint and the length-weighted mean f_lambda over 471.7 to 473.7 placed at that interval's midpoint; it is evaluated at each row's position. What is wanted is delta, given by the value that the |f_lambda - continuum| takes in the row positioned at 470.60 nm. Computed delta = 0.1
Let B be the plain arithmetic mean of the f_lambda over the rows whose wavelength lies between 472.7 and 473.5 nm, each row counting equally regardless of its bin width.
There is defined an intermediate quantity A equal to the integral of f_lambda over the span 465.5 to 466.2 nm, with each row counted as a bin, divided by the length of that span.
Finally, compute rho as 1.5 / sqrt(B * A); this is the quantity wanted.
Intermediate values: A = 11.0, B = 9.3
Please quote 0.148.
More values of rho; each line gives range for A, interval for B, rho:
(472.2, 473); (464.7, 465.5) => 0.141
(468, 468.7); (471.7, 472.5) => 0.132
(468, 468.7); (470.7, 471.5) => 0.135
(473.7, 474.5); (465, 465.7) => 0.142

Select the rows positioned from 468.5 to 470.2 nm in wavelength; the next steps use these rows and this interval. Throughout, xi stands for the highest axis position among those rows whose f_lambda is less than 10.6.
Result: 470.10 nm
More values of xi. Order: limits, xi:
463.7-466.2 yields 465.60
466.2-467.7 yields 467.10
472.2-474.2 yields 473.60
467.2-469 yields 468.35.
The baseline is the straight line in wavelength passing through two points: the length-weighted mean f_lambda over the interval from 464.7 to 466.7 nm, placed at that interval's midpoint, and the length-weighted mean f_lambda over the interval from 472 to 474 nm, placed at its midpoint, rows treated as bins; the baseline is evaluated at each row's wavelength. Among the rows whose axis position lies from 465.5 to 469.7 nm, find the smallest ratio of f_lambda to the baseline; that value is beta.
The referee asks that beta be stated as 0.90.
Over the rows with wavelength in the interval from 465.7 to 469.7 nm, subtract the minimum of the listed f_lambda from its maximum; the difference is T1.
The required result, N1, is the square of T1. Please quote 3.4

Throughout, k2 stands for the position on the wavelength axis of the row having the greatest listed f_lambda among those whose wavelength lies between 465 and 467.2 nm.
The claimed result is 466.10 nm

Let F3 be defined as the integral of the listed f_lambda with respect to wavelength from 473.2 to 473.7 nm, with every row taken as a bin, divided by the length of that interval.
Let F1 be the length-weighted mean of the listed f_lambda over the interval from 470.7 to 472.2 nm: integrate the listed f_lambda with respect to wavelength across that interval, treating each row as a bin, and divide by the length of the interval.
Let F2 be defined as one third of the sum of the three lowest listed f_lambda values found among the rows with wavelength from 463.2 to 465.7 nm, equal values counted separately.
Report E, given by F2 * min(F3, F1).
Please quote 80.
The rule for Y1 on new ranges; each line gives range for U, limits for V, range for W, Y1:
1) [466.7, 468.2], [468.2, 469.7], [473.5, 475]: -3.9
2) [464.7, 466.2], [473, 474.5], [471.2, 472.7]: -0.2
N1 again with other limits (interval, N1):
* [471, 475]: 34.0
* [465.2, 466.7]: 4.9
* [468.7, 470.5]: 3.5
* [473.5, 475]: 17.1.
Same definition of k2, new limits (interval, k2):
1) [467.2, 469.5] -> 468.10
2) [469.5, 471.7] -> 471.60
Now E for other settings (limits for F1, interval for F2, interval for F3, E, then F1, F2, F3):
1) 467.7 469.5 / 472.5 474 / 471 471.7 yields 101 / 11.4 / 9.0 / 11.2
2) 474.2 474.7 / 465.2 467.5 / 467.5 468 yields 93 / 9.3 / 10.1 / 12.1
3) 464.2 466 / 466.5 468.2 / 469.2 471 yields 111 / 10.4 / 10.7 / 10.8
